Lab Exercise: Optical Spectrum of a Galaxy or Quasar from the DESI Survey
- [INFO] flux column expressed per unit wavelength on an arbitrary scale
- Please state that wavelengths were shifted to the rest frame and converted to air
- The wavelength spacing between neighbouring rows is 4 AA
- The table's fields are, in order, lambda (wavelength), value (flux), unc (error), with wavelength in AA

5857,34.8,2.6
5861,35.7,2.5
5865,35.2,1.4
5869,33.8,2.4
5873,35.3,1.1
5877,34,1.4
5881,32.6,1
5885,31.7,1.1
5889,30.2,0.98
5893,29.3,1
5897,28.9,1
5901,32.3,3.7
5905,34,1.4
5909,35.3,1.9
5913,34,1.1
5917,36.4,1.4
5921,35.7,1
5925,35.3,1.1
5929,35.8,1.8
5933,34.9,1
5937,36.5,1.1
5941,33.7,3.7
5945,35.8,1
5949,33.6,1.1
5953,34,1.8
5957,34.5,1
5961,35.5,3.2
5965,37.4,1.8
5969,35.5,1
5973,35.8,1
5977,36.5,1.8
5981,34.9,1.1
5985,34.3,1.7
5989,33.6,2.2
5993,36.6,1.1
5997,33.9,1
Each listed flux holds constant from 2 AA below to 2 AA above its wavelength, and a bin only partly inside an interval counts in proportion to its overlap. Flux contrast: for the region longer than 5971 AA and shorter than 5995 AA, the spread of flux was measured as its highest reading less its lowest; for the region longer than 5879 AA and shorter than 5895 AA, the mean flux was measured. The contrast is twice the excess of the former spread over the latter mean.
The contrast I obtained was -56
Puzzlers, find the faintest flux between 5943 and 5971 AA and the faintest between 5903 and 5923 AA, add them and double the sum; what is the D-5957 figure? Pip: 135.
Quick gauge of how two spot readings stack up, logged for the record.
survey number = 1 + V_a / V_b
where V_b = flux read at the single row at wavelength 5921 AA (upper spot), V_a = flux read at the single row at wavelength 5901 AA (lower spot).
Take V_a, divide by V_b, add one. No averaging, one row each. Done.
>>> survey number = 1.90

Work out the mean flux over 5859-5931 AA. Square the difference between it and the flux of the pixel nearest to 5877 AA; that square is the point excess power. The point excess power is 0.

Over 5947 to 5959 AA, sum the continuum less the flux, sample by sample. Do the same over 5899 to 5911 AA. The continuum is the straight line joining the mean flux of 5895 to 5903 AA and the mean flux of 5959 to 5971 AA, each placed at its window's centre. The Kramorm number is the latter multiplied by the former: -27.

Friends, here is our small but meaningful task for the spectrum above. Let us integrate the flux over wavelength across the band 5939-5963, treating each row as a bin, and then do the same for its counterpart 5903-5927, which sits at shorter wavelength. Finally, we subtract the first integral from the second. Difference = 14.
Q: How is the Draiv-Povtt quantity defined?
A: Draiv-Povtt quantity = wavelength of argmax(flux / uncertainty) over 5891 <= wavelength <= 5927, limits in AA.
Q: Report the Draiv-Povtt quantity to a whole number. 5921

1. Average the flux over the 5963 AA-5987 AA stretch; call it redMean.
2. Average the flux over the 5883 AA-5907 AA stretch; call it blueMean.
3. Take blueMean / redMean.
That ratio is 0.87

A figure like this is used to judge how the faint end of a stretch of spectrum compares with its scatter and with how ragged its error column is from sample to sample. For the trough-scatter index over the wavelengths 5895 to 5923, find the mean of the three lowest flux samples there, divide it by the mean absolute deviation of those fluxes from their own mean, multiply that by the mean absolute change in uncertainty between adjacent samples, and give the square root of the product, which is 4.5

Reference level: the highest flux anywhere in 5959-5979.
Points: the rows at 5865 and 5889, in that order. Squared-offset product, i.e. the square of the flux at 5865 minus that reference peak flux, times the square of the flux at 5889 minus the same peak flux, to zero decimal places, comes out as 251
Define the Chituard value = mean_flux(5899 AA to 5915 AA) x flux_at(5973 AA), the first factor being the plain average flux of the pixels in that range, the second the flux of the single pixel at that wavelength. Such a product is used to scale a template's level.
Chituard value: 1214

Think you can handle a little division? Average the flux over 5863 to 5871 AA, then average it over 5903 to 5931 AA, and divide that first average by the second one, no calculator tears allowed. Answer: 0.98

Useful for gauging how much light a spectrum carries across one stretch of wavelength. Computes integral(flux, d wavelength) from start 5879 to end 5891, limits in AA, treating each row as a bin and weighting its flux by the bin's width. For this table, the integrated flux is 378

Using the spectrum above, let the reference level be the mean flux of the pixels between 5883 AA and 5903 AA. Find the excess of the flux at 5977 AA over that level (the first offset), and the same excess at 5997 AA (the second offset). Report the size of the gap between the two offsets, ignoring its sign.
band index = 2.6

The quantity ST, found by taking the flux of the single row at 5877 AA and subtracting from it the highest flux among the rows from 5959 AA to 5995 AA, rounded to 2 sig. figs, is -3.4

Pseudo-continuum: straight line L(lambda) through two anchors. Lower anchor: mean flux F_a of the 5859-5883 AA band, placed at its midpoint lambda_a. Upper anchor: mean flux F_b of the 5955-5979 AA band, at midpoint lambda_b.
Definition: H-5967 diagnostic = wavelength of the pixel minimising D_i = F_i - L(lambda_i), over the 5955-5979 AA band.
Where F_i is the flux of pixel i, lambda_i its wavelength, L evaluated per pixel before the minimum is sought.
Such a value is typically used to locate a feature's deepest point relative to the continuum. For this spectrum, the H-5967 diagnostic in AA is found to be 5957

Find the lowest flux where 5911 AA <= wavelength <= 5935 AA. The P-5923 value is 34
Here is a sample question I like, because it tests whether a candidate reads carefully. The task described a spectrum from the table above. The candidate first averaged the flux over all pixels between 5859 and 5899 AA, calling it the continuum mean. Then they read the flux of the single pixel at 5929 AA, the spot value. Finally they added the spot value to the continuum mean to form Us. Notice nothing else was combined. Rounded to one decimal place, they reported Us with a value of 68.5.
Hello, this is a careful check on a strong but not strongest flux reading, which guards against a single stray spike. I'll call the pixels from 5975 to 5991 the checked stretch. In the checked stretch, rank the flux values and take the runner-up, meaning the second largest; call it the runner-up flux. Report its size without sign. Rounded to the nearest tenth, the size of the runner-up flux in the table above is 34.9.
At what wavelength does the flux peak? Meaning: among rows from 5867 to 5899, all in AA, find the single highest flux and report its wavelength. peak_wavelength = 5873 AA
